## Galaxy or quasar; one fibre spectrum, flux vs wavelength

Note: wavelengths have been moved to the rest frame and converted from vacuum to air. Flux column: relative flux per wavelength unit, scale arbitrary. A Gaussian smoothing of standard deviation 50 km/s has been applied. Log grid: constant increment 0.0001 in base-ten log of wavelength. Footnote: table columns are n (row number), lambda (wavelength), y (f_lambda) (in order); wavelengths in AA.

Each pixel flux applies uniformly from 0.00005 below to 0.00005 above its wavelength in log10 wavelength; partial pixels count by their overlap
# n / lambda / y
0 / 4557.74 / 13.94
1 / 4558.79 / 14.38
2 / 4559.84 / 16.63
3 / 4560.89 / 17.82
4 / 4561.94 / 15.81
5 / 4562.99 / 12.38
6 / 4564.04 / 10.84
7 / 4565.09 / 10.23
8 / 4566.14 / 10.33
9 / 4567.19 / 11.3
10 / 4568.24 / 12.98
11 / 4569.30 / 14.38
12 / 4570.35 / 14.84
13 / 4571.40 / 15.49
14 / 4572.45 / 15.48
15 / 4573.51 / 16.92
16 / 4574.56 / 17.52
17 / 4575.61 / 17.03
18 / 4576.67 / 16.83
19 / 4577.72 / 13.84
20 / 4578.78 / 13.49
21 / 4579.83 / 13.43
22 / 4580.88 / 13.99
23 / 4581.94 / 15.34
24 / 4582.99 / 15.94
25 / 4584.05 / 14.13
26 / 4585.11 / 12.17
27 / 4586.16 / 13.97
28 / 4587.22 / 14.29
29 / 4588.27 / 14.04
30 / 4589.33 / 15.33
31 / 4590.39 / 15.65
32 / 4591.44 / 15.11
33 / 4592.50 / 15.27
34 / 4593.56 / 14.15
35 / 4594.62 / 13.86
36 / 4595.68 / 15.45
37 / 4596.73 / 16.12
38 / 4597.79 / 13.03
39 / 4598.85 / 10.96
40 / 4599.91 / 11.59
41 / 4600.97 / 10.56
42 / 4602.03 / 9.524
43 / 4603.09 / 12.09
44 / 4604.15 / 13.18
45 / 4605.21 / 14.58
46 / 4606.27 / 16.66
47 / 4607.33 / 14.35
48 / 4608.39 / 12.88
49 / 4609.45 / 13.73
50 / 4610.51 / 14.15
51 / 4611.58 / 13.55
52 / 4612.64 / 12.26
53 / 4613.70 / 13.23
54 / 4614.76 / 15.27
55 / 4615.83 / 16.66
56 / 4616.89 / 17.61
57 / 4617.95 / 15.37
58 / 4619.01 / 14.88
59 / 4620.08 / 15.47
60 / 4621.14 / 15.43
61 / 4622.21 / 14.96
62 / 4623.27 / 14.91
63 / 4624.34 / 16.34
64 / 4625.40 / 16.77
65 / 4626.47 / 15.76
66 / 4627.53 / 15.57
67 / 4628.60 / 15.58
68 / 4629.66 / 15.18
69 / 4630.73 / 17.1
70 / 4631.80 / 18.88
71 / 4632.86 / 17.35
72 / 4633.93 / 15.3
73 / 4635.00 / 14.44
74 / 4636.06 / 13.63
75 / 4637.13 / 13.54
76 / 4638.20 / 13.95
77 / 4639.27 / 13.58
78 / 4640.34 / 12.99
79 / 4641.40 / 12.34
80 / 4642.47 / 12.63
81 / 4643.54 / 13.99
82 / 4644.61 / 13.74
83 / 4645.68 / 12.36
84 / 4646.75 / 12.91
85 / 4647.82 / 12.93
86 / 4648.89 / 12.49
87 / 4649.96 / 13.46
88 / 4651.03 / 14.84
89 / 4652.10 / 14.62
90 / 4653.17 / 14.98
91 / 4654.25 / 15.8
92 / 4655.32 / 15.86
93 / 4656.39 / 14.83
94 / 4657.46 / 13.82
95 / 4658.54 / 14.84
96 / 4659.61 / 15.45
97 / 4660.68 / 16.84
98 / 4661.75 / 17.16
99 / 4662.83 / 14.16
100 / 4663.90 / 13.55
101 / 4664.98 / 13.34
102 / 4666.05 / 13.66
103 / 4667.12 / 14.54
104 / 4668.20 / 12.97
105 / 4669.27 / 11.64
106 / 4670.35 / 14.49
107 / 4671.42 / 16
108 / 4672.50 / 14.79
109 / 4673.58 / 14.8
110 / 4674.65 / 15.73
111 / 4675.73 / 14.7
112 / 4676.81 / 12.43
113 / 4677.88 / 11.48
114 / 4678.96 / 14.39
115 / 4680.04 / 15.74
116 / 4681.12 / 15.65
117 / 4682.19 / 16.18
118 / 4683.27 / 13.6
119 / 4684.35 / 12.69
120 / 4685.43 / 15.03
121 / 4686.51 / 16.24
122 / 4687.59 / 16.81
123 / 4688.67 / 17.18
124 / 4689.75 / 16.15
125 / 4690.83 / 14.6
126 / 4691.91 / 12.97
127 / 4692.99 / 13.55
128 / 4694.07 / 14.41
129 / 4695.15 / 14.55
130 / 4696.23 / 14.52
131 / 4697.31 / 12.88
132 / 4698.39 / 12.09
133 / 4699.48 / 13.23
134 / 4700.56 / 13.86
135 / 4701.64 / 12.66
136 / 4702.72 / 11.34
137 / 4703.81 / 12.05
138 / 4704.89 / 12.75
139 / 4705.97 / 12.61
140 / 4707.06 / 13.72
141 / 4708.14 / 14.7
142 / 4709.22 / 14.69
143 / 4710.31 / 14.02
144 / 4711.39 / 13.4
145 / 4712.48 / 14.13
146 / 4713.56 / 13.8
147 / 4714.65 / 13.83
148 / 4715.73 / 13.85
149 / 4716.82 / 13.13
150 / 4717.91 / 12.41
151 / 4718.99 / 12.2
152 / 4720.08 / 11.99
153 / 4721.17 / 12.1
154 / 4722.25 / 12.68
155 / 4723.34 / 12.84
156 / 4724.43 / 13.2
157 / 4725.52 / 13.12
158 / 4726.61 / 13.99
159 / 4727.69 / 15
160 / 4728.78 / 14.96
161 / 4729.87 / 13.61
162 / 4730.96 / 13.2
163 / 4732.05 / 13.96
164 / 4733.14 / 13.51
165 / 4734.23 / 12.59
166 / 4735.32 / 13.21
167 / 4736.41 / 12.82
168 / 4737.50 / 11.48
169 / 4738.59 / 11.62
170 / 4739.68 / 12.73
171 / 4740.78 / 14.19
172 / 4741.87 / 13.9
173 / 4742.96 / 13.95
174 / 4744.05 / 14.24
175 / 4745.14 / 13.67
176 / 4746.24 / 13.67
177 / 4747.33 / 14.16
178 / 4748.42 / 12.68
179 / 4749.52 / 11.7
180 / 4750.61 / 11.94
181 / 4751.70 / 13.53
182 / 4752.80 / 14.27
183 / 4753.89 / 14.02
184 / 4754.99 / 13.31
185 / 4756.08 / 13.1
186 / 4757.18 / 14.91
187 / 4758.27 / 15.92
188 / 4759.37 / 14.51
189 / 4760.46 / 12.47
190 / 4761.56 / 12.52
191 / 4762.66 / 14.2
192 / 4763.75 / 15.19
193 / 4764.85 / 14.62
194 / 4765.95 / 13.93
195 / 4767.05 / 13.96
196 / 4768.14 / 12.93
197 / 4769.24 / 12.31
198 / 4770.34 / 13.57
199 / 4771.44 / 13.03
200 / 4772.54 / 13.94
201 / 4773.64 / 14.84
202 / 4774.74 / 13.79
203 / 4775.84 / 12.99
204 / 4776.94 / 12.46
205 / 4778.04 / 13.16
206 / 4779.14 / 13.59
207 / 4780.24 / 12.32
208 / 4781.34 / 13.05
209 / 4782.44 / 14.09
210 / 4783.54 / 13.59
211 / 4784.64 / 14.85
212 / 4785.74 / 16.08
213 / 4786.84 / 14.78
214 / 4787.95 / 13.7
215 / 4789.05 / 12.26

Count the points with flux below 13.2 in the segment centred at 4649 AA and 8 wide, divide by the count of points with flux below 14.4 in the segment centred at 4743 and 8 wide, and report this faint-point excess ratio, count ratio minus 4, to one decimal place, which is -3.4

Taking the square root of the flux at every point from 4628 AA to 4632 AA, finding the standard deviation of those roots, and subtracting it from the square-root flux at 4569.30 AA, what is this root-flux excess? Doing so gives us 3.6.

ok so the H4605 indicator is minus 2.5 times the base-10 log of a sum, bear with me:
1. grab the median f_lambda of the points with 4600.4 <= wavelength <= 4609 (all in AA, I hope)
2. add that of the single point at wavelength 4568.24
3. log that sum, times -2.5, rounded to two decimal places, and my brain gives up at -3.54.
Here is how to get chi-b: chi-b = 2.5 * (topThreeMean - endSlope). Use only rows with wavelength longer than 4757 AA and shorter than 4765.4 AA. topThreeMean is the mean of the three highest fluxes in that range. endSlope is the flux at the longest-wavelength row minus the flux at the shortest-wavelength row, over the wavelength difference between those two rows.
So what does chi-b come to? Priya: 38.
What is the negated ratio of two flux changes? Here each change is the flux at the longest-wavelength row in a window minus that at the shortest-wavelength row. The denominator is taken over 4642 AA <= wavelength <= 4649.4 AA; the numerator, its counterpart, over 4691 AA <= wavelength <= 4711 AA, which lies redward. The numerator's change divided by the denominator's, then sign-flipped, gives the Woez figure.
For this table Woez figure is 7.5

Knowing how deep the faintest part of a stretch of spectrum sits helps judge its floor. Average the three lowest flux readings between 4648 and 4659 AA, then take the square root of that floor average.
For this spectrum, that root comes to 3.6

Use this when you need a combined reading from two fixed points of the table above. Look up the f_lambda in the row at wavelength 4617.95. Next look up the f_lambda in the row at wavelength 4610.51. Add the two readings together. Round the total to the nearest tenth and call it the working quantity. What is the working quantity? 29.5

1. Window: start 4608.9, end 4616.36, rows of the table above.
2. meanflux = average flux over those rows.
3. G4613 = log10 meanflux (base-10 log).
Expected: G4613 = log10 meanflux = 1.15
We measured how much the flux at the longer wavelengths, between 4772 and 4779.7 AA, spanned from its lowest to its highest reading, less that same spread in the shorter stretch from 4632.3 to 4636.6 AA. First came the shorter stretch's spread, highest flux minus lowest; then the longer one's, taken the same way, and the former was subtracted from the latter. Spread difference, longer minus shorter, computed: -1.3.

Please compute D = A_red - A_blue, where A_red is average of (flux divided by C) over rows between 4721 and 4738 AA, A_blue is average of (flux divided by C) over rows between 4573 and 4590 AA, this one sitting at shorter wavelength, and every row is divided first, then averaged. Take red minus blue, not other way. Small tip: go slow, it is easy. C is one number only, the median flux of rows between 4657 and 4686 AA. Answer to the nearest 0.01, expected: -0.11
